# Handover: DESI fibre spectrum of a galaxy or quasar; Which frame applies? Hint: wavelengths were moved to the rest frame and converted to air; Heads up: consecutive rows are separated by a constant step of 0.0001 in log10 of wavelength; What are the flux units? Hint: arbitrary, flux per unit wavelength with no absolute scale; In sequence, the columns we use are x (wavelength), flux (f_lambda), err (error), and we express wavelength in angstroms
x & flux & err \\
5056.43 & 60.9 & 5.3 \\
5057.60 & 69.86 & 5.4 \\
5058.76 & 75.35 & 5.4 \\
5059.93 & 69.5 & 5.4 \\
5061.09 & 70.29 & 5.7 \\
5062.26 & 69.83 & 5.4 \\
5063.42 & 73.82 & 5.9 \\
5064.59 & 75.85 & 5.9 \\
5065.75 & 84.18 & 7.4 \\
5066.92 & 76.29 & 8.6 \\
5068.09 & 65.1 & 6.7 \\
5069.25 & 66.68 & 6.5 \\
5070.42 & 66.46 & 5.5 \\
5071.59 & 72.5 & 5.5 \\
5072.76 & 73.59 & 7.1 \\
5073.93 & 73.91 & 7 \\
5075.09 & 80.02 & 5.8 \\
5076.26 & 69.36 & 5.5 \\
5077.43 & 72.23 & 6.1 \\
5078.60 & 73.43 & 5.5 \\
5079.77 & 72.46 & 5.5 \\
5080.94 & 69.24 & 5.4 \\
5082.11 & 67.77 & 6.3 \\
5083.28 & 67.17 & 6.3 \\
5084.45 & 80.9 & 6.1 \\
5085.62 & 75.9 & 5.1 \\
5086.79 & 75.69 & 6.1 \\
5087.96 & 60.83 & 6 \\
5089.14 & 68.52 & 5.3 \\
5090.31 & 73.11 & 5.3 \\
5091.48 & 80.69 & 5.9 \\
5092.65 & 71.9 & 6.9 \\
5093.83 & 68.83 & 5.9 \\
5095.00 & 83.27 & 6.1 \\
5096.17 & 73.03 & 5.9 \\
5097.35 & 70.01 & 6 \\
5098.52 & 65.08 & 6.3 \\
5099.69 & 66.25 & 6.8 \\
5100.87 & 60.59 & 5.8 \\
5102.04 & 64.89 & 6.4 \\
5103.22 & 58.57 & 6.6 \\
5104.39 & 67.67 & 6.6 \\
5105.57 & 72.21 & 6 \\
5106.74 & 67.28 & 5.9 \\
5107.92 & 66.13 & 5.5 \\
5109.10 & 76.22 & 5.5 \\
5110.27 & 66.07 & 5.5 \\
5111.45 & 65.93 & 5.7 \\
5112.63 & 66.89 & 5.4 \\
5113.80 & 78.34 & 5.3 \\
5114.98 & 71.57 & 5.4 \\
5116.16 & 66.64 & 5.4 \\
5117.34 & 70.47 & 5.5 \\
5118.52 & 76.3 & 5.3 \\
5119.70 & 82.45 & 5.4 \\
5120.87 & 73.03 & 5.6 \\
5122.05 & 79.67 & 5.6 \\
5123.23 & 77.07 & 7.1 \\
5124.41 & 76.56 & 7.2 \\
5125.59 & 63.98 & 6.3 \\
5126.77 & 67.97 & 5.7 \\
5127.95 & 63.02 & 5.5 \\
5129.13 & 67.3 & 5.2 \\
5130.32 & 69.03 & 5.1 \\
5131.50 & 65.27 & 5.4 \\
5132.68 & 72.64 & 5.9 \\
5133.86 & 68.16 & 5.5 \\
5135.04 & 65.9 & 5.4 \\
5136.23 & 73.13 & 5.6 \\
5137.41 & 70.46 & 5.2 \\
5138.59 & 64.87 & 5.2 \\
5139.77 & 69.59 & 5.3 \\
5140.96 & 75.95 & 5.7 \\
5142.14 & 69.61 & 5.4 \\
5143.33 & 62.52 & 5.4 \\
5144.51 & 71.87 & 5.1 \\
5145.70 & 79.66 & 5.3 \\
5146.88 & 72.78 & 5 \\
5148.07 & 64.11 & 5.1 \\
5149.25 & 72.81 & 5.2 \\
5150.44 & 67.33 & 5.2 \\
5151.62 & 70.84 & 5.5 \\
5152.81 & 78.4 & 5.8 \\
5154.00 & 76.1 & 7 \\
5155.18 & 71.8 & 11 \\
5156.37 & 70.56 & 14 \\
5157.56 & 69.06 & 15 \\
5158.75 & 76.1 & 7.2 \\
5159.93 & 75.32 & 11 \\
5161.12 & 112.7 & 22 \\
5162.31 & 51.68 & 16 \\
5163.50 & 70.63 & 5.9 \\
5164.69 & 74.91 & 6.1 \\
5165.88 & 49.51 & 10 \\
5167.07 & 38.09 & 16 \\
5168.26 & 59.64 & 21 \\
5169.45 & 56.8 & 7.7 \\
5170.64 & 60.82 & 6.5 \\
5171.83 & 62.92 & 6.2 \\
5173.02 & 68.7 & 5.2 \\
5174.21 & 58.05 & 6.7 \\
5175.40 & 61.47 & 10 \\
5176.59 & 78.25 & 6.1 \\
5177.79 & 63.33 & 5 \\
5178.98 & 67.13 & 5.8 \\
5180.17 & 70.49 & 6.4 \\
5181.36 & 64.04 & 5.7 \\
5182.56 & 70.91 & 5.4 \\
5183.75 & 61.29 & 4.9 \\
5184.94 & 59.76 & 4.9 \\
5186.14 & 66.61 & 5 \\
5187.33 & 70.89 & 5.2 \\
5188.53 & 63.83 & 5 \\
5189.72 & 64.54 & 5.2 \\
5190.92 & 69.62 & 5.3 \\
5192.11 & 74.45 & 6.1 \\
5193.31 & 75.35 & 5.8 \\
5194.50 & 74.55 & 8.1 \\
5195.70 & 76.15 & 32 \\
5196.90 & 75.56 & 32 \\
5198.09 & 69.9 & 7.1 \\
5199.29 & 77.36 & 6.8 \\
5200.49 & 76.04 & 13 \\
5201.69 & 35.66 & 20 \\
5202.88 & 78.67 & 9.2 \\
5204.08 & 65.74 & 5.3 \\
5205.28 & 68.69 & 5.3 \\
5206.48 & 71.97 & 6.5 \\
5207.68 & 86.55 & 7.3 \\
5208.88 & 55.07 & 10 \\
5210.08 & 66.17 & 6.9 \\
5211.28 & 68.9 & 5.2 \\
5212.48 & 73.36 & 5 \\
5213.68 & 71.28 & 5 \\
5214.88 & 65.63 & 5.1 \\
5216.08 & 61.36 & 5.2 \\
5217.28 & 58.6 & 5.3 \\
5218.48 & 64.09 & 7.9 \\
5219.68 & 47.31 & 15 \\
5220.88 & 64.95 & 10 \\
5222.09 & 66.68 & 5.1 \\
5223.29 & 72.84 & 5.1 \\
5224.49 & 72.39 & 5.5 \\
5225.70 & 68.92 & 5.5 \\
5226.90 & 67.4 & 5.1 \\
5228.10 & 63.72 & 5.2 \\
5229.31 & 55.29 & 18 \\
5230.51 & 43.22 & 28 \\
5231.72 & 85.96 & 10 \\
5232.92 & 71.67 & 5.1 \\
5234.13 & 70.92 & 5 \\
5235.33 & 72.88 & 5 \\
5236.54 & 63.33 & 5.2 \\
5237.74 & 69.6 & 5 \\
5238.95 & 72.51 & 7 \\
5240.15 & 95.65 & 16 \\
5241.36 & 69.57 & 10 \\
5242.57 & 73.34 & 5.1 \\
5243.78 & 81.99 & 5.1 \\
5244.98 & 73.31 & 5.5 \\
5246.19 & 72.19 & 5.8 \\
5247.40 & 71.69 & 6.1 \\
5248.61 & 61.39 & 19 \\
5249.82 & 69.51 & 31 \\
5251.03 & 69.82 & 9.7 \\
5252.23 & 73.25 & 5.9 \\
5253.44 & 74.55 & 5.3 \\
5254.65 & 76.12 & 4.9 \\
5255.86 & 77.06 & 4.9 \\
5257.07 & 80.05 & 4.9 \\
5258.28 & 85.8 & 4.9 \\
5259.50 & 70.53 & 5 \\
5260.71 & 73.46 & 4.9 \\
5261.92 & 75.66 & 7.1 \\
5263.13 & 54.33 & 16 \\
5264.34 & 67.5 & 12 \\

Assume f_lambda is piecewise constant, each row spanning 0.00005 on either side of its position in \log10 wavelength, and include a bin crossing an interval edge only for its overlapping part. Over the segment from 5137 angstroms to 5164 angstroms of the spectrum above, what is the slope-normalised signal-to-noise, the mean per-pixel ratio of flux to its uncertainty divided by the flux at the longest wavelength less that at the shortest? 64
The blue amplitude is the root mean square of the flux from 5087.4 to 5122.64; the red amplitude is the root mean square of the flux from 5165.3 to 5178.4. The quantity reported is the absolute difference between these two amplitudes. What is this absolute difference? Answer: 10.1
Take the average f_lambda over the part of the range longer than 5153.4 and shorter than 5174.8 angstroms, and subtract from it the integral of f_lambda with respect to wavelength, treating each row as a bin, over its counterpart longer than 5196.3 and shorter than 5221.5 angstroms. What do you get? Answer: -1616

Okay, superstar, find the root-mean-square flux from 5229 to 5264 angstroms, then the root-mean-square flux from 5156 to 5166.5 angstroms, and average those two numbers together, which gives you 73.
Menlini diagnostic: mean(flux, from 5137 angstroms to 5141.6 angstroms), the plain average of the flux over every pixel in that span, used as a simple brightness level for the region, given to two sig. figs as 70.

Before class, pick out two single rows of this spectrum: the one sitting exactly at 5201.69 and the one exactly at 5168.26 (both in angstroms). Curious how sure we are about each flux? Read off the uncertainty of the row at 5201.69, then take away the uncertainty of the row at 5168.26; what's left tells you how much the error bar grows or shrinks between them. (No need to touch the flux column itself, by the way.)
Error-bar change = -1.0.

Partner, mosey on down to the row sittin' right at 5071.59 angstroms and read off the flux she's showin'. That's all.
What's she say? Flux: 72.5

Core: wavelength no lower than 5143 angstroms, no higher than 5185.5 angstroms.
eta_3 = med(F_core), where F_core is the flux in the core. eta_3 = 68.9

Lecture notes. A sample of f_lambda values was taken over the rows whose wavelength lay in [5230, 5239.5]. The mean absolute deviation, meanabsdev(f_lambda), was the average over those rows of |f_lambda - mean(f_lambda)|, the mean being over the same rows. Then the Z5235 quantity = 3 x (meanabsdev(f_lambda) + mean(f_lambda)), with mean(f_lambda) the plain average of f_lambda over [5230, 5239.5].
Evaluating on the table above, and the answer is 230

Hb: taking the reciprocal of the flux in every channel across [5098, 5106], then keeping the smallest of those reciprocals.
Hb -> 0.0138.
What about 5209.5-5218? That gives 0.0136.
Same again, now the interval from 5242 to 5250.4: 0.0122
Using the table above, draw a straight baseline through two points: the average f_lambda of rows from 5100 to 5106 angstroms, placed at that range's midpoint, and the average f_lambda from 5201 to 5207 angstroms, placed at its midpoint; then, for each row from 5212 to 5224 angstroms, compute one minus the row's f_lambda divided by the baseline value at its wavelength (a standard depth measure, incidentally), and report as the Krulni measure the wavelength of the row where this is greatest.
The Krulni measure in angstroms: 5219.68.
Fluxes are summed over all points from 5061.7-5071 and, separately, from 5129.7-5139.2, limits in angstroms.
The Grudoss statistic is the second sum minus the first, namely -29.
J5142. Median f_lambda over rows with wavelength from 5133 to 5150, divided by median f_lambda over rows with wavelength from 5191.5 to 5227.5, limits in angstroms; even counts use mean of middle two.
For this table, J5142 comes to 1.01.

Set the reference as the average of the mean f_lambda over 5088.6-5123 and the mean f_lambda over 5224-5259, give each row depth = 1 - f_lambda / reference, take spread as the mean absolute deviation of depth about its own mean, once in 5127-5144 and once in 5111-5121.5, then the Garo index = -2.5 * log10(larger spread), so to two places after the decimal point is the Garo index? 2.99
